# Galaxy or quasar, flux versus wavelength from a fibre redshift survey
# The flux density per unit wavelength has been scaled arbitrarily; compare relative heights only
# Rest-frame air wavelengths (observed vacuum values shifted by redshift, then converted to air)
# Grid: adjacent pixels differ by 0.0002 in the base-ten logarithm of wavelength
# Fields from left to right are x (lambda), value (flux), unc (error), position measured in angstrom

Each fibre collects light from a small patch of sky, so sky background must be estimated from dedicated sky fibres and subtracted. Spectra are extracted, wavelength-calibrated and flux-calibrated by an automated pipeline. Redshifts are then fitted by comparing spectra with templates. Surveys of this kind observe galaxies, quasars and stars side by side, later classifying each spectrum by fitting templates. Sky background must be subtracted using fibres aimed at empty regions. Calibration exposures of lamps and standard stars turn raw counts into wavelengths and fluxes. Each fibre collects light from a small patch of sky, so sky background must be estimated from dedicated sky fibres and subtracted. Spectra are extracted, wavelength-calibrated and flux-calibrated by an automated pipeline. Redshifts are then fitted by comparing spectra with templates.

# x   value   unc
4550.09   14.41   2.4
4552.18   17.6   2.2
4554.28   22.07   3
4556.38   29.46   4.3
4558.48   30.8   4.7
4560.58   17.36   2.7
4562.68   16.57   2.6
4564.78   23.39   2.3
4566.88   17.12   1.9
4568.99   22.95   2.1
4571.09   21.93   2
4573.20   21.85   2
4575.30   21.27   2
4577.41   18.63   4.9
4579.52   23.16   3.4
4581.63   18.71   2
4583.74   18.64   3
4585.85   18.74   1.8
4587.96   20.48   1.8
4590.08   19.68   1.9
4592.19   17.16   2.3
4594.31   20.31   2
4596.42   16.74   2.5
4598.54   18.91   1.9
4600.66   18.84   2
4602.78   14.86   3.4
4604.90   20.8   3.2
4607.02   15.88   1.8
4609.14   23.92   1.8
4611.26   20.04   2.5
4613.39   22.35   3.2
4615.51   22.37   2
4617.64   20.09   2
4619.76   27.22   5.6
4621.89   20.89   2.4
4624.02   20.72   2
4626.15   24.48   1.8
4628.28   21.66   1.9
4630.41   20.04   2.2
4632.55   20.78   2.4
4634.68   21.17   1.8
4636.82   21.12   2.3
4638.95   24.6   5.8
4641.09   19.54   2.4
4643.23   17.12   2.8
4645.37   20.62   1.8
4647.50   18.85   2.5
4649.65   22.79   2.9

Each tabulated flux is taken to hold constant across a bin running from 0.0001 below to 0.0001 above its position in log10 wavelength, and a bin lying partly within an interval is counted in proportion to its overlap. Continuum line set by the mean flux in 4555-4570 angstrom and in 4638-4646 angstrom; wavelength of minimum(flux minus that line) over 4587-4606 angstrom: 4602.78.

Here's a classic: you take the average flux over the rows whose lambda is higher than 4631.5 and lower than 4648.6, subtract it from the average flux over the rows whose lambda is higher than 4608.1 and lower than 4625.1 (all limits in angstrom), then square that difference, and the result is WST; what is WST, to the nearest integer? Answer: 3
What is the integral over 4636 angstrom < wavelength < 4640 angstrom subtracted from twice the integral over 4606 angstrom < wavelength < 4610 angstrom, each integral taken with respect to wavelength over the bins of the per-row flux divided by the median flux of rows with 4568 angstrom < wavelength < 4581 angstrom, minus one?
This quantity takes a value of -1.0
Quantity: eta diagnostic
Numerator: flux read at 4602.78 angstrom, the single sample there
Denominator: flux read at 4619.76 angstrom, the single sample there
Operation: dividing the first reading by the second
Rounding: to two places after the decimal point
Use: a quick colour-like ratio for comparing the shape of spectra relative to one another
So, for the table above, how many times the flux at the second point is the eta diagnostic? 0.55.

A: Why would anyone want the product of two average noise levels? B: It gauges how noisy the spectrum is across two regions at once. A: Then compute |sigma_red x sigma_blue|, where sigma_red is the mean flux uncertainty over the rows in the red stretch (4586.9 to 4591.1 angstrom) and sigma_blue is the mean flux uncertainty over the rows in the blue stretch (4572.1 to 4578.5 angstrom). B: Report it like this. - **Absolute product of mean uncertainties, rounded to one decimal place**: 5.5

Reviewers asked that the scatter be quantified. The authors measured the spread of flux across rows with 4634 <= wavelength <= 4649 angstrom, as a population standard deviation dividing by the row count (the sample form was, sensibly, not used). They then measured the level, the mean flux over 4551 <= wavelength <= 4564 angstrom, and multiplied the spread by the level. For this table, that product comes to 48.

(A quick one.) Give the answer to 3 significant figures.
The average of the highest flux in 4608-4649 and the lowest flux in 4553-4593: 21.9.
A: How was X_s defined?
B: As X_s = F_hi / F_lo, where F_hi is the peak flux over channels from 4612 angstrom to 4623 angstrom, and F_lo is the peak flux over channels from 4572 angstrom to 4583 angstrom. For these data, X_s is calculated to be 1.18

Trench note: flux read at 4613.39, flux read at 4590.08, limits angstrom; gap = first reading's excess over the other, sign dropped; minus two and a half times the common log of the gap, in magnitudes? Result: -1.1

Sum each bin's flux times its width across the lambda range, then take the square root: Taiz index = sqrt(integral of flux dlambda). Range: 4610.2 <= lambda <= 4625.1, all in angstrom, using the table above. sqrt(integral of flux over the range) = 18.1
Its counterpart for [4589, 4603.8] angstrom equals 16.4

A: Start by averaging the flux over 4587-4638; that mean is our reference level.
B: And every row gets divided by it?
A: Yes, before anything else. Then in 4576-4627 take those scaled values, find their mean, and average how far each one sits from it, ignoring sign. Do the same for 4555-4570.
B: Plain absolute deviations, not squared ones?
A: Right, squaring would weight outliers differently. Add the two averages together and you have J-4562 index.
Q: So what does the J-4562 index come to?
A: 0.33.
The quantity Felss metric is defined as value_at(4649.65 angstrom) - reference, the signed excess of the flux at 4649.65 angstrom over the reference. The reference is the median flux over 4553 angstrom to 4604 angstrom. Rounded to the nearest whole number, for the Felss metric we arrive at 3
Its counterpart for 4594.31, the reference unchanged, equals 1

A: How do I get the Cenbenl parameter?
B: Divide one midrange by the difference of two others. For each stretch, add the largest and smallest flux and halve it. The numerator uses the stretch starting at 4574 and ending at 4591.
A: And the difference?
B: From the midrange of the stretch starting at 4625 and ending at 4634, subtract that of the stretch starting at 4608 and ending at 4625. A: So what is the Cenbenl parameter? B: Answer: -15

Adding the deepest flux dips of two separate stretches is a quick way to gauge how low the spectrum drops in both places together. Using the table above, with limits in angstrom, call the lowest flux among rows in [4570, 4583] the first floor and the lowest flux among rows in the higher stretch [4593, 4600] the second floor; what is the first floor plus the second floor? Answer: 35.4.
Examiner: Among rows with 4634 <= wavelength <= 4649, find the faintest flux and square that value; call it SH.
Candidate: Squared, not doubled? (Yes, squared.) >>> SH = 293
